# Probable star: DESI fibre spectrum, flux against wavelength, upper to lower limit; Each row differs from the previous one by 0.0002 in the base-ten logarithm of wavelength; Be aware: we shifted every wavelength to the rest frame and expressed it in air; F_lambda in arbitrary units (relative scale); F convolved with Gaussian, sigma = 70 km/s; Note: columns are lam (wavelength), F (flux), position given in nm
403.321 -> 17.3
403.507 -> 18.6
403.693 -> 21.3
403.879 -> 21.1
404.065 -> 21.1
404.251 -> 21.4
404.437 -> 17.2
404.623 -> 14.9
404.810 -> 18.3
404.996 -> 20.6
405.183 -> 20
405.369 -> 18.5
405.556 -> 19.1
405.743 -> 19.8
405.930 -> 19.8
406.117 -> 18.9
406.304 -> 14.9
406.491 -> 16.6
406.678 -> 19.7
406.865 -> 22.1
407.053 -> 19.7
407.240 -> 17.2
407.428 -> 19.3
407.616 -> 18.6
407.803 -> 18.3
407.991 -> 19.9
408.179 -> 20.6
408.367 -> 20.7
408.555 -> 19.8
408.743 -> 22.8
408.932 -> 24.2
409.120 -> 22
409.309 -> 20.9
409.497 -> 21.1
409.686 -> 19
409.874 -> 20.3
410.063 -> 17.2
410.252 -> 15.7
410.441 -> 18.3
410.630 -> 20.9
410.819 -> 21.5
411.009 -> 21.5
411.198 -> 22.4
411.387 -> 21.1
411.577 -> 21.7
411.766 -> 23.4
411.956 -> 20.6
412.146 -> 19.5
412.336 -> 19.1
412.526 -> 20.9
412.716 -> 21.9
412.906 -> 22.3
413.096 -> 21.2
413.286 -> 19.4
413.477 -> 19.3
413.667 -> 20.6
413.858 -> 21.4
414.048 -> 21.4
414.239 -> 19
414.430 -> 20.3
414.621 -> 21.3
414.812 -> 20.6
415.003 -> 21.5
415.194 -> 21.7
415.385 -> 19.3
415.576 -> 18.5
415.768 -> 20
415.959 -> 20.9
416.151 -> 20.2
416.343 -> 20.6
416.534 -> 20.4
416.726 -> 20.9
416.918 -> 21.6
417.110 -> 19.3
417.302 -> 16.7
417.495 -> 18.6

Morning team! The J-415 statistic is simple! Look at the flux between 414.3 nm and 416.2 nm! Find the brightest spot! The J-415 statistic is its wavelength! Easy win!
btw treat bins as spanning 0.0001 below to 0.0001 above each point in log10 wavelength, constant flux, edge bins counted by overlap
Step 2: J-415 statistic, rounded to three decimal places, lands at 415.194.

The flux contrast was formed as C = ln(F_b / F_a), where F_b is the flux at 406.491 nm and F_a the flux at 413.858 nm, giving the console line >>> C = -0.25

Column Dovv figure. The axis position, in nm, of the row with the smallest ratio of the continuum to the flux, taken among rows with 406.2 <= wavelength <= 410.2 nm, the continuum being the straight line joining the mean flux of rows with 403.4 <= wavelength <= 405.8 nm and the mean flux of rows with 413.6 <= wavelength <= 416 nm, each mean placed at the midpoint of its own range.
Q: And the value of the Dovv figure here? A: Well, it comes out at 408.932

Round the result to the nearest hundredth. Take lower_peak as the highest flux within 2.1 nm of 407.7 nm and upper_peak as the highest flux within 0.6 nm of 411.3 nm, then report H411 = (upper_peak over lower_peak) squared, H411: 0.93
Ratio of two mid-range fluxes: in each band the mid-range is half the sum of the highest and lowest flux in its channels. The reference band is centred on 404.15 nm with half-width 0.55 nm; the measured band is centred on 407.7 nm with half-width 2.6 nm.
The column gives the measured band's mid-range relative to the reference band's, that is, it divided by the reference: 1.08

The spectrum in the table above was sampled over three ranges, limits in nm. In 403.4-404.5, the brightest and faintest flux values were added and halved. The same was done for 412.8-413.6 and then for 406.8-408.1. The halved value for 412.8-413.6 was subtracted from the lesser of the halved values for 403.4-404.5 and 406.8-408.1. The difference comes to -1.5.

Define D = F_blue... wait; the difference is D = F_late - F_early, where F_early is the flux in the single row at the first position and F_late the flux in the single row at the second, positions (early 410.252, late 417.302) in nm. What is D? 1.0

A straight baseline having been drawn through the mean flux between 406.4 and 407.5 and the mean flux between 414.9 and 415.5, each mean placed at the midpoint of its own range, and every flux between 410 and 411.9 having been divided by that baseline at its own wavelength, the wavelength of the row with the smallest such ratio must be 410.252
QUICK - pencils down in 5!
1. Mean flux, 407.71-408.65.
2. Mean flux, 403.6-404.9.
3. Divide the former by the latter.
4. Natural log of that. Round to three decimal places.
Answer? 0.027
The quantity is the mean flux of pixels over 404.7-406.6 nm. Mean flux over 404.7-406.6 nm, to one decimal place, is 18.6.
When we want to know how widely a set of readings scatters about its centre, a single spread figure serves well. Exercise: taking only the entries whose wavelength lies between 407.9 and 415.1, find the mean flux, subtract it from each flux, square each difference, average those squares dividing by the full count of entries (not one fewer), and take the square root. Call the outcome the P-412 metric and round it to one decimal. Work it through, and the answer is 1.6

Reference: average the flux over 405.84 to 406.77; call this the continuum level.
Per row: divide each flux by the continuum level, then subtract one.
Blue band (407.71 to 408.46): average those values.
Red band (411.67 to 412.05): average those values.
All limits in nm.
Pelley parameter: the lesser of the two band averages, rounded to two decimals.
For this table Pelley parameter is 0.11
